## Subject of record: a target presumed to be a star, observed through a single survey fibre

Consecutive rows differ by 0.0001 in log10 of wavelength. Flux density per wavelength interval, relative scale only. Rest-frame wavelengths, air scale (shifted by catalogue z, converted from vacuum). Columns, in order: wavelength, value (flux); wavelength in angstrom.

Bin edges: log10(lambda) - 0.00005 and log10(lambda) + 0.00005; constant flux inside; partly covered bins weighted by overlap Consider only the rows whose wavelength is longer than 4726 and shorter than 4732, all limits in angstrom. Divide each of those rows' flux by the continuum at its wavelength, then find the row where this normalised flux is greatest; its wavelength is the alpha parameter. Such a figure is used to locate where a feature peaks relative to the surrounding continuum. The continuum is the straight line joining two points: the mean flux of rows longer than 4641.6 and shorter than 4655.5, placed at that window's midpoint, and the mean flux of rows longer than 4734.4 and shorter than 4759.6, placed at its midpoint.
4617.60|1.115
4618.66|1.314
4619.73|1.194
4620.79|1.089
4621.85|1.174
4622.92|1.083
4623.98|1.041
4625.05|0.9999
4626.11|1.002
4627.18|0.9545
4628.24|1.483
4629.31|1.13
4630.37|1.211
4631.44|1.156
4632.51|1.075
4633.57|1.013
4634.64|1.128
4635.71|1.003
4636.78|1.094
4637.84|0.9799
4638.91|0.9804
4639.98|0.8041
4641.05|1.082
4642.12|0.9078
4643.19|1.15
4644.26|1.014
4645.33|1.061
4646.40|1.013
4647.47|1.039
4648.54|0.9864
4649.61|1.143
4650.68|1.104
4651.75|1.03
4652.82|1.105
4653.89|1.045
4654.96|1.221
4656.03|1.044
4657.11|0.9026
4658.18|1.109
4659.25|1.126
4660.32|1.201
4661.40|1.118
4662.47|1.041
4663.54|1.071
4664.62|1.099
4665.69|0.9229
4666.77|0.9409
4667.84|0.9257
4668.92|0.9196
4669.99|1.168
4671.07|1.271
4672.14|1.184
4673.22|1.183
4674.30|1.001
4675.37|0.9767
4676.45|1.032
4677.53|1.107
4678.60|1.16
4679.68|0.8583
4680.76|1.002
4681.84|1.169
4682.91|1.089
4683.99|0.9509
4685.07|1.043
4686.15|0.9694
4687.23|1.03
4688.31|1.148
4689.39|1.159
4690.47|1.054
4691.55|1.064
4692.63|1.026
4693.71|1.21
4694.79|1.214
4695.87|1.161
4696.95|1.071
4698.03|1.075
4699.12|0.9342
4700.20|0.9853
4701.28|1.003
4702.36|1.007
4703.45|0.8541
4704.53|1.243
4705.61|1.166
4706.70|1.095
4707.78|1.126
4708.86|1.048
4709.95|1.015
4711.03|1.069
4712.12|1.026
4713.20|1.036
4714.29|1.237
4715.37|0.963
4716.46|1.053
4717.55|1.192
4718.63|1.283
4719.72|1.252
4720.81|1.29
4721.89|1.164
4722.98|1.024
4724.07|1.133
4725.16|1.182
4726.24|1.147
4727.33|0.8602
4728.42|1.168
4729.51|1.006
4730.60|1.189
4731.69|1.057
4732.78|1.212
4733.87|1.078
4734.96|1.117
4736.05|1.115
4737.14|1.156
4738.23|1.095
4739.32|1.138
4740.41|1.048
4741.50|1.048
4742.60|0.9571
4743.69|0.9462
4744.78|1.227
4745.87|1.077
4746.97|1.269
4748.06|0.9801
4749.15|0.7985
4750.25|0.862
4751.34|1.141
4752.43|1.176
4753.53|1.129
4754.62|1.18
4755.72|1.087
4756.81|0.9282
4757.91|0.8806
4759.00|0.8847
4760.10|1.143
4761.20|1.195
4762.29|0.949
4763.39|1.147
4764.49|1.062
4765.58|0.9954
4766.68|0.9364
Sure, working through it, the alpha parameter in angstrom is 4730.60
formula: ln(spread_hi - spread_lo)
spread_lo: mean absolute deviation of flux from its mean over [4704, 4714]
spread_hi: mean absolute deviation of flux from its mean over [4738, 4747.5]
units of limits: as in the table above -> -3.7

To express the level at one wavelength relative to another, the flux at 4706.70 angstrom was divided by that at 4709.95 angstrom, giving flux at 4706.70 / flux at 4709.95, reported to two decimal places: 1.08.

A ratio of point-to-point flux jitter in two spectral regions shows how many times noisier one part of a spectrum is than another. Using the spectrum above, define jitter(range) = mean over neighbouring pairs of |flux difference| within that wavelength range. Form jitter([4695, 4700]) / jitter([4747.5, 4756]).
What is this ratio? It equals 0.73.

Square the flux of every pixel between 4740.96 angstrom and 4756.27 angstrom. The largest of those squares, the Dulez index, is 1.61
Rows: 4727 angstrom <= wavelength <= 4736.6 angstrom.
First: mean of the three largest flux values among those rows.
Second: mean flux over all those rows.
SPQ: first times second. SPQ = 1.30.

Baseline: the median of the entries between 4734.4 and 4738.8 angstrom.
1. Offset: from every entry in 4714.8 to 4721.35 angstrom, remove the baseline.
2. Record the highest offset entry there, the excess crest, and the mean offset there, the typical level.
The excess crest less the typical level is 0.12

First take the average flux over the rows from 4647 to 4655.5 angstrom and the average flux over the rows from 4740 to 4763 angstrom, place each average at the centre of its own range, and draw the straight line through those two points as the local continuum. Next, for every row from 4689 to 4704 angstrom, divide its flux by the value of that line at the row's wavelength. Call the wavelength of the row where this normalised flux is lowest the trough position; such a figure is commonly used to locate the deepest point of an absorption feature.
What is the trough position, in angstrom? 4703.45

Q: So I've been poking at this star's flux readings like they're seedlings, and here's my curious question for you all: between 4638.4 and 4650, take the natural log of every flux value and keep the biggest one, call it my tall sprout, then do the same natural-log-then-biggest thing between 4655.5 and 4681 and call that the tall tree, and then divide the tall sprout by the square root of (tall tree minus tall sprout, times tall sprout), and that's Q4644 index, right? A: 1.2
